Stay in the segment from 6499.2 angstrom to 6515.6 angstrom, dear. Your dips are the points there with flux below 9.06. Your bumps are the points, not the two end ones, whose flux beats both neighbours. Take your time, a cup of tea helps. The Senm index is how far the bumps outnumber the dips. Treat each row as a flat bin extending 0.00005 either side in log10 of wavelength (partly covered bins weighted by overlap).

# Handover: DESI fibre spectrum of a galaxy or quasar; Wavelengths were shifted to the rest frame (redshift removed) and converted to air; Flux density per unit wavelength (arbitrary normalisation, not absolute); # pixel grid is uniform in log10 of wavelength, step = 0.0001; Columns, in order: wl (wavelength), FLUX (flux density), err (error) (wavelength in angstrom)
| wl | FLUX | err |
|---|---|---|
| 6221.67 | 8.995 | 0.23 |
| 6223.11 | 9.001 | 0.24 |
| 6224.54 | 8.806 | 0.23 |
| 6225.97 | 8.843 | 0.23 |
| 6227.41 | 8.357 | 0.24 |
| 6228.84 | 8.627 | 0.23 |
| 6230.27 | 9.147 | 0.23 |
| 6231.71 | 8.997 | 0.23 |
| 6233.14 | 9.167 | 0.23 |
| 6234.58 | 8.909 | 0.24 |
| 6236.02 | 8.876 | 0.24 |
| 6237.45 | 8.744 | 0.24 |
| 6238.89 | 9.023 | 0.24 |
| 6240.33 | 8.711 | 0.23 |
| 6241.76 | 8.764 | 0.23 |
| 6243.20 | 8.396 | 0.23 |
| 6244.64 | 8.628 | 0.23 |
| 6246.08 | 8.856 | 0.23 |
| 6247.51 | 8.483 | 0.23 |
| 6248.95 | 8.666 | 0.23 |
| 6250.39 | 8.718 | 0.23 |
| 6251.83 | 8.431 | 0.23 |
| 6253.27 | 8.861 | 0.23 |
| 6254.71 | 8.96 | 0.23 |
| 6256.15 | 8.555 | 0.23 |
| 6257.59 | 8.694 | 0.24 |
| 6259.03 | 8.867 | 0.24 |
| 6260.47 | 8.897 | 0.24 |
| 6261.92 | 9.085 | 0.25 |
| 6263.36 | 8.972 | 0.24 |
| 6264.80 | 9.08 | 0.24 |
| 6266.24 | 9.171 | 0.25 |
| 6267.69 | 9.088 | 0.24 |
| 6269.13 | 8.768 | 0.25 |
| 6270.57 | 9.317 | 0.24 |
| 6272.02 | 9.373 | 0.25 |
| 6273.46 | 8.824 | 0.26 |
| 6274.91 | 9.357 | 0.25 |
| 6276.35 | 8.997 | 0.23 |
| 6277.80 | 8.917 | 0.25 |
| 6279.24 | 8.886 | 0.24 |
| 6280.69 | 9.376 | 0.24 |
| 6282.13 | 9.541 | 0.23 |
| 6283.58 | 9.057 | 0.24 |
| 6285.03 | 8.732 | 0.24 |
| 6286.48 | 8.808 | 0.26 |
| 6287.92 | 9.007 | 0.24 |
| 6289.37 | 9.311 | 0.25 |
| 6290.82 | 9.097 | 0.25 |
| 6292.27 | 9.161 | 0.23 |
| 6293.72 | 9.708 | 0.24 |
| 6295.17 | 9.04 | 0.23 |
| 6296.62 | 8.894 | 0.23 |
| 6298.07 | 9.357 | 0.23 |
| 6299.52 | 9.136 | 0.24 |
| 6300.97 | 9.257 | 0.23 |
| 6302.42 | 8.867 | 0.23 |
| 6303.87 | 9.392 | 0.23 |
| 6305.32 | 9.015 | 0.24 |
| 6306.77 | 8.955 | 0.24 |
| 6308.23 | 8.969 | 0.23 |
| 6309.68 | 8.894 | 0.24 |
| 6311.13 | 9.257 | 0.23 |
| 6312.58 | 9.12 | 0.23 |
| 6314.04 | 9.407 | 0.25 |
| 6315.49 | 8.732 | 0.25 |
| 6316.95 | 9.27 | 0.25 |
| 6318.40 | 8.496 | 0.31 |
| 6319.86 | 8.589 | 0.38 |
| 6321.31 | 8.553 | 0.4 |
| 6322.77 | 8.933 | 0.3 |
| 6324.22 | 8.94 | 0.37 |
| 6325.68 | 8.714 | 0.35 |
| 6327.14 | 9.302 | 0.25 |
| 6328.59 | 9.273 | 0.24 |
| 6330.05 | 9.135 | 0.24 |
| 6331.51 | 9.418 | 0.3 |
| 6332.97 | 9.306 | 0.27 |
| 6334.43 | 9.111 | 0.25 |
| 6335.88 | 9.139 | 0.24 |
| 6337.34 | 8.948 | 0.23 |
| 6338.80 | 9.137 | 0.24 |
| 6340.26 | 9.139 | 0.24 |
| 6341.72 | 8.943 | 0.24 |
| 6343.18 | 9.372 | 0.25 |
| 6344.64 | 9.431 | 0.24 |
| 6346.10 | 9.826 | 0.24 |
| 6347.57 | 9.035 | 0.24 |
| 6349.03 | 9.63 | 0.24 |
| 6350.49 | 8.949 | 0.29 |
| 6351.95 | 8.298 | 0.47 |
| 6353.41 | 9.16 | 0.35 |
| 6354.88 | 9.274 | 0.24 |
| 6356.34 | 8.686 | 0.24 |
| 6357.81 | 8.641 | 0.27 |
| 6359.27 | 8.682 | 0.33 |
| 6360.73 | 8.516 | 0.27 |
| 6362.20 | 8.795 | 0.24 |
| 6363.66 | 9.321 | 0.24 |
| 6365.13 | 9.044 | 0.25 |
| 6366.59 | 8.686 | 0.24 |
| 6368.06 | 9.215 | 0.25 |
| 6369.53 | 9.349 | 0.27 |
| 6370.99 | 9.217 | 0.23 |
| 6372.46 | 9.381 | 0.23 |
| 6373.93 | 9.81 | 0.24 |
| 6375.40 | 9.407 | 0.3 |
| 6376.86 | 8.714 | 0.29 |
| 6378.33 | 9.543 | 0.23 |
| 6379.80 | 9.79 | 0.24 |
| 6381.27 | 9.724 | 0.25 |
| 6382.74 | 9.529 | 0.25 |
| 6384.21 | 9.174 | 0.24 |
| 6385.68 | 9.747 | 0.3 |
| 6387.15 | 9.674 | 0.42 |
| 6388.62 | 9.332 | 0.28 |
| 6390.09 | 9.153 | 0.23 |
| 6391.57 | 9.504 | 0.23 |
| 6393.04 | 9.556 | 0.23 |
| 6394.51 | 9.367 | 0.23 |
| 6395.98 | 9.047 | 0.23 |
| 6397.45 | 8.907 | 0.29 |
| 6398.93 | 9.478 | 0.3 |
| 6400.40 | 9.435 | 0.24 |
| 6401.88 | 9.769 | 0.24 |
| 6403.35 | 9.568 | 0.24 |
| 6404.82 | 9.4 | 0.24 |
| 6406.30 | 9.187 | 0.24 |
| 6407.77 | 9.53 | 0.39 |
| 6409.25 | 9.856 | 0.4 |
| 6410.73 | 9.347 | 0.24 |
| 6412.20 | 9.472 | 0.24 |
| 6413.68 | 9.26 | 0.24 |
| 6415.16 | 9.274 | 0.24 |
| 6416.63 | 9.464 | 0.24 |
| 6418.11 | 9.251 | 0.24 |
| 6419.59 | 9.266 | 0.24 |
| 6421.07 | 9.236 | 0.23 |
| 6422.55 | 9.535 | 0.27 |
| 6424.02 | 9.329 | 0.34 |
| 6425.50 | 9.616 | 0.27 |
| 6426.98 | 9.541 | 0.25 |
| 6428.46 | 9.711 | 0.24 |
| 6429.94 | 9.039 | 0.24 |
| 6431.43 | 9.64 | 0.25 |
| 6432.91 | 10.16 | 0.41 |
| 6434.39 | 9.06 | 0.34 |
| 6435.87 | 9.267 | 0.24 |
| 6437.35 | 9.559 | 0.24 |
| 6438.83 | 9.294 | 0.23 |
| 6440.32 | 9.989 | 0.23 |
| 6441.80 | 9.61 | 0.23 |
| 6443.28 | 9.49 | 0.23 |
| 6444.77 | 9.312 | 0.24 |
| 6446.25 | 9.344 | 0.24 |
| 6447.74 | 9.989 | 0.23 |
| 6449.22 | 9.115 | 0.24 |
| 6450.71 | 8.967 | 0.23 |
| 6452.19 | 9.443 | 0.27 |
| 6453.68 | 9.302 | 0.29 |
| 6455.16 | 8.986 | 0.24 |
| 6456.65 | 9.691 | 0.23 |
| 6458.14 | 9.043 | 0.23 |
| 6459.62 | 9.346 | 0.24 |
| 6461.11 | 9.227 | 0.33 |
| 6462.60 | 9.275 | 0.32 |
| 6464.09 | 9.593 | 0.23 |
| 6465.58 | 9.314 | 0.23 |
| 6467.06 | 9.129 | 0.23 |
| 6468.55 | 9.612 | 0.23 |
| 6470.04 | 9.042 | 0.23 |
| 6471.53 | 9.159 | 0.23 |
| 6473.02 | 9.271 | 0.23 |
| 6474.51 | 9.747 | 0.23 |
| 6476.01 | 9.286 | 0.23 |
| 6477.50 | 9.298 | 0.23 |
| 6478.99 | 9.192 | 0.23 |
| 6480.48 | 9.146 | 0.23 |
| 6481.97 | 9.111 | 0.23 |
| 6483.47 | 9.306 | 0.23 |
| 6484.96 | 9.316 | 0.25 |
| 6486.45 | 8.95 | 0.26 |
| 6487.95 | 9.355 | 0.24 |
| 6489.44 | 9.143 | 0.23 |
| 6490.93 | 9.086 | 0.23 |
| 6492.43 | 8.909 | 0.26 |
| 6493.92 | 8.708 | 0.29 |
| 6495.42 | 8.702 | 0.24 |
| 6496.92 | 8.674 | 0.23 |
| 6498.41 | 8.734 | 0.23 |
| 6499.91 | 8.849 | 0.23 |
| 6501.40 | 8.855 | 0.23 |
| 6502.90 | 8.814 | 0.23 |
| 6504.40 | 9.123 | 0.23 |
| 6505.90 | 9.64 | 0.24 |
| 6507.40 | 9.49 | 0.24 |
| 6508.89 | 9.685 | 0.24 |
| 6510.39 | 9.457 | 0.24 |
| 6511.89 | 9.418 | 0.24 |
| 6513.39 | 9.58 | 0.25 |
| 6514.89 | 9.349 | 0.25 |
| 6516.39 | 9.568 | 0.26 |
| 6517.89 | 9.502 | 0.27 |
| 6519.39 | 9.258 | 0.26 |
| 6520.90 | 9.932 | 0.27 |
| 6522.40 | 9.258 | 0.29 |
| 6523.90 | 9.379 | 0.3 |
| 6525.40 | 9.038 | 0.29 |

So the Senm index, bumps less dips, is 1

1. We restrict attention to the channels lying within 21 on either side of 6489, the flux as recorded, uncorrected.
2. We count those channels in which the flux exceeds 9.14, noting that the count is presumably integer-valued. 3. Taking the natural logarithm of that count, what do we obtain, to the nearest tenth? 2.7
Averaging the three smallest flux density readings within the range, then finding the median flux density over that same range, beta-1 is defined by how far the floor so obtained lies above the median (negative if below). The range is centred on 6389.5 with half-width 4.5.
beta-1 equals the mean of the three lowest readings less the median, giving -0.20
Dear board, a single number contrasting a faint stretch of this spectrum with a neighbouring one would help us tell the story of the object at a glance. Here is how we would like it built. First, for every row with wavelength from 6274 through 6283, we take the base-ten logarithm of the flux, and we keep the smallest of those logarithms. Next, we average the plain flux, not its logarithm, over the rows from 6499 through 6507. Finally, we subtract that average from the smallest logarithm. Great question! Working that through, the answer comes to -8.11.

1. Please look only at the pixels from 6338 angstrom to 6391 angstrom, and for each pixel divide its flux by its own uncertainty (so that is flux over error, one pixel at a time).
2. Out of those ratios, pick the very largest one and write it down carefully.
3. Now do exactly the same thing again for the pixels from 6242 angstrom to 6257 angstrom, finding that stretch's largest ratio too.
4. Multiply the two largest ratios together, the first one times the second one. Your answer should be 1616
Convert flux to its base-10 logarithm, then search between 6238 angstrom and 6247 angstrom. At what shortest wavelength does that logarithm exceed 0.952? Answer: 6238.89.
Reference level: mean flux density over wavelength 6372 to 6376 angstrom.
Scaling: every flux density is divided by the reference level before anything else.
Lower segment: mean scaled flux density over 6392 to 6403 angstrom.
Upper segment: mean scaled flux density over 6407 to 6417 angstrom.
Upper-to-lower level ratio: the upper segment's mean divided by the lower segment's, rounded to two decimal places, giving 1.01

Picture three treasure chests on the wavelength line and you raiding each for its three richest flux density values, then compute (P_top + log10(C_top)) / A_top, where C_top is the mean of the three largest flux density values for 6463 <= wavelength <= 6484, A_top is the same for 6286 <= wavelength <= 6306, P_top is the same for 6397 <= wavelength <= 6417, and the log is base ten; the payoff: 1.13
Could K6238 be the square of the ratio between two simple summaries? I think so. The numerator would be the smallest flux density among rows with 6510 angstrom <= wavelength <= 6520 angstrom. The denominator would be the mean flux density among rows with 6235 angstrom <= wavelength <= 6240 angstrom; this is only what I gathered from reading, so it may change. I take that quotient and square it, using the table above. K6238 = 1.09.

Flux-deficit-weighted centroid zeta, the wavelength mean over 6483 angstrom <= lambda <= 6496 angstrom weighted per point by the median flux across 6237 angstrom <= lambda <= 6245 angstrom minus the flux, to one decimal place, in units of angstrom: 6487.1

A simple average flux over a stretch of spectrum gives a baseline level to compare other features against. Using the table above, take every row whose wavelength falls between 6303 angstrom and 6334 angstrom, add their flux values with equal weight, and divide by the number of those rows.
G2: 9.03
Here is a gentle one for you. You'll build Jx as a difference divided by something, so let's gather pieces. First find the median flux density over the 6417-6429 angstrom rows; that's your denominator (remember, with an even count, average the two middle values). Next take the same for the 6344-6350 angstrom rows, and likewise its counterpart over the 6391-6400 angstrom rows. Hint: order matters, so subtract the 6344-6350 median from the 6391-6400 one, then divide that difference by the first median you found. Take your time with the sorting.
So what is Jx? -0.011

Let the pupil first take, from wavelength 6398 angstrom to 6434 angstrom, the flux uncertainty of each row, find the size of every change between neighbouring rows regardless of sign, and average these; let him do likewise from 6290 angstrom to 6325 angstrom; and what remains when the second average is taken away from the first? 0.01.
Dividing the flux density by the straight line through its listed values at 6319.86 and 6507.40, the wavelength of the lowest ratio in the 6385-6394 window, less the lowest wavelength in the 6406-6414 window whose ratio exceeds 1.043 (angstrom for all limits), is -17.7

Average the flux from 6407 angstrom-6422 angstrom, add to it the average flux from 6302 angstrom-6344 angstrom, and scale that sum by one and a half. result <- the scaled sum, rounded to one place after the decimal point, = 27.7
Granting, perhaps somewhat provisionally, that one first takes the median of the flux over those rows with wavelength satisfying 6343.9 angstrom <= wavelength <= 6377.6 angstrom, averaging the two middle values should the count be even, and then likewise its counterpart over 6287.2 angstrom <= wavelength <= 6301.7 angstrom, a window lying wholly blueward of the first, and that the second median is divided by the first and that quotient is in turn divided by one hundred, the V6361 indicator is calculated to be 0.0100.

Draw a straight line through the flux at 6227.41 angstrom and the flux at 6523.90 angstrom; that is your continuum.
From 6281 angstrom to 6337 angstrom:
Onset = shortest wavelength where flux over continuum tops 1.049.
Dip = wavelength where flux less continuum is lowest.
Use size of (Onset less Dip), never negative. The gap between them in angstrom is 36.3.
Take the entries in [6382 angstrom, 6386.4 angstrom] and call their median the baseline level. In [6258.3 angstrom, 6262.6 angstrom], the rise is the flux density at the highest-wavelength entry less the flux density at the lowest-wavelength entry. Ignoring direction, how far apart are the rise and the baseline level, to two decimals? 9.31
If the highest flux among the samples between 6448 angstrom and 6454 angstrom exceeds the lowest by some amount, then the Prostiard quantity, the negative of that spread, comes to -0.48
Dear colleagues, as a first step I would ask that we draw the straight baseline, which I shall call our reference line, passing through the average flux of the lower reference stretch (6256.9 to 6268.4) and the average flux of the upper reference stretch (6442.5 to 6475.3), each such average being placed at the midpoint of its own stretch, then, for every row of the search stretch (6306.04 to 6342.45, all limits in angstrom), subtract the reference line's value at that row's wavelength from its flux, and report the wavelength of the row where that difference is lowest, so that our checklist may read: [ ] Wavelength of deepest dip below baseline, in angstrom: 6318.40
